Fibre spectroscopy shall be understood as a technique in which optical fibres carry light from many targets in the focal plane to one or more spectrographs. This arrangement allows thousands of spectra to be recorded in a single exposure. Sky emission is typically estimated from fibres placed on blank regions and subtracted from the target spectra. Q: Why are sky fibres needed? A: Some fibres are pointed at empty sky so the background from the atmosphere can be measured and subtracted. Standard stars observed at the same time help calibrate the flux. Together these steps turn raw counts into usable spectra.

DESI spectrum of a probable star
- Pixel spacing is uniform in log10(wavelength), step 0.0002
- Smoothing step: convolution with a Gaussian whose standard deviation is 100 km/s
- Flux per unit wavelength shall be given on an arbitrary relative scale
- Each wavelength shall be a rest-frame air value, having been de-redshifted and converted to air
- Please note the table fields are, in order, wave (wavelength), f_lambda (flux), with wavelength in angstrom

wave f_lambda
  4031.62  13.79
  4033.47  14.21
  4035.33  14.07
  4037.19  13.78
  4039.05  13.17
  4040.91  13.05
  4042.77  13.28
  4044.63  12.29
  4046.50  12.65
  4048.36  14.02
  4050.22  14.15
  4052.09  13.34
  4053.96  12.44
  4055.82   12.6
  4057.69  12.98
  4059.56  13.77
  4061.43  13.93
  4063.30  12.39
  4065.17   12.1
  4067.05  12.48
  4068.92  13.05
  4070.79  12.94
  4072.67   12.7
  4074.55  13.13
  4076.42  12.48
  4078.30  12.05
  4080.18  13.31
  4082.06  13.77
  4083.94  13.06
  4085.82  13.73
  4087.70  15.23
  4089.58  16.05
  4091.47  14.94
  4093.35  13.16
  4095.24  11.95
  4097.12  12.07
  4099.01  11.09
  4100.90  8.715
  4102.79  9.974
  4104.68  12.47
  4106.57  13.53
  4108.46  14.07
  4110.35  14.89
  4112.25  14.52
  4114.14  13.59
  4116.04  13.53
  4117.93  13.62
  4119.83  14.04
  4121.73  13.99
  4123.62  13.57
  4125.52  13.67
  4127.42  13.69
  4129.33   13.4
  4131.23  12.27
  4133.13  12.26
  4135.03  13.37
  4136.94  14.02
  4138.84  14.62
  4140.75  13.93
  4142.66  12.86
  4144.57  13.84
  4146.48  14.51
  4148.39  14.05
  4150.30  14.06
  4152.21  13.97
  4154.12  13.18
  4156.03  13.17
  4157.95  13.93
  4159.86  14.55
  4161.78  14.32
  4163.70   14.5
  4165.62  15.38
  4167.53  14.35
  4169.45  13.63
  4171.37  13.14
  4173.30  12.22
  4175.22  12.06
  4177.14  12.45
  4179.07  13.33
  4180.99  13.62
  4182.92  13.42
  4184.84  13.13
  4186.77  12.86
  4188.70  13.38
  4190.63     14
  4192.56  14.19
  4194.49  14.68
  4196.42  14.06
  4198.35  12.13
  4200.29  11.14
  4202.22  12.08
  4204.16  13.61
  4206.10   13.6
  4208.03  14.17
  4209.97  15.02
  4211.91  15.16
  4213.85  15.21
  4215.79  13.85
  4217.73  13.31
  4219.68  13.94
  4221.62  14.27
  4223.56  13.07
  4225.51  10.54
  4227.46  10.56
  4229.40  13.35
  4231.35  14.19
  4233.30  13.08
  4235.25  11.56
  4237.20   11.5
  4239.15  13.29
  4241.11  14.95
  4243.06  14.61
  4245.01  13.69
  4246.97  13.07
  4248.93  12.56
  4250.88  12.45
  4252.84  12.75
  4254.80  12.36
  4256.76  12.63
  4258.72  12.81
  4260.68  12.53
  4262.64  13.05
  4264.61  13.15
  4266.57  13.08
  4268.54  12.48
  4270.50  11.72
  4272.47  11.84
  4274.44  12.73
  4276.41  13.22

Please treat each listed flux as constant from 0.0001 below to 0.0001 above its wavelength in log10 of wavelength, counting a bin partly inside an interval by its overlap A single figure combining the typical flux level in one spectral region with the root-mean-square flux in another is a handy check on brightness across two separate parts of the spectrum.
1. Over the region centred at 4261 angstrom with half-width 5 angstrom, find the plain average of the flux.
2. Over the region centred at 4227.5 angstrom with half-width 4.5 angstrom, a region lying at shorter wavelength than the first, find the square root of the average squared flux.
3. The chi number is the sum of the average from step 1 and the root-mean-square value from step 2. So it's 25.3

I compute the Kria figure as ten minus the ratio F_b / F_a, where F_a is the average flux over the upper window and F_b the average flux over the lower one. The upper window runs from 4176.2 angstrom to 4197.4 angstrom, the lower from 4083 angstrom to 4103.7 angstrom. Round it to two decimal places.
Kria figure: 9.06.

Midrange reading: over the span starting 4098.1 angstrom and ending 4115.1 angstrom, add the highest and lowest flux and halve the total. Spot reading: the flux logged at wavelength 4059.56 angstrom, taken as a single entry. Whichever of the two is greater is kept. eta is 13.8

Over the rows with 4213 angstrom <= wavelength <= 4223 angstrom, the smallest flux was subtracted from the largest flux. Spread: 1.9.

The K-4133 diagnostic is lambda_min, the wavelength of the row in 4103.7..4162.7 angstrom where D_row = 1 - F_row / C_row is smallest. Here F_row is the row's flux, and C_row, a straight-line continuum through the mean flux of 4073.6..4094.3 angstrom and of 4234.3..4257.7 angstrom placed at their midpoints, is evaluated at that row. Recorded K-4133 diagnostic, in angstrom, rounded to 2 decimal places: 4110.35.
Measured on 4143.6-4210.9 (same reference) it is 4165.62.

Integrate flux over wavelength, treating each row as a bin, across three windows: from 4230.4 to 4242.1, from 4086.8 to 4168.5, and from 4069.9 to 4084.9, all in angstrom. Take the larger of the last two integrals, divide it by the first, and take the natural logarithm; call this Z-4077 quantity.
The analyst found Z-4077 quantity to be 2.0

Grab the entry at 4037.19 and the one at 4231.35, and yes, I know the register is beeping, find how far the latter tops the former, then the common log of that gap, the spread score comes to -0.39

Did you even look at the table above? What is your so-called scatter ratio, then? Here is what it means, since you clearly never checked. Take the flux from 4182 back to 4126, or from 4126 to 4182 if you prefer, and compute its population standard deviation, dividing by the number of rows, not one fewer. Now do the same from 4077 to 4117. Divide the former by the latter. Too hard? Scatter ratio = 0.5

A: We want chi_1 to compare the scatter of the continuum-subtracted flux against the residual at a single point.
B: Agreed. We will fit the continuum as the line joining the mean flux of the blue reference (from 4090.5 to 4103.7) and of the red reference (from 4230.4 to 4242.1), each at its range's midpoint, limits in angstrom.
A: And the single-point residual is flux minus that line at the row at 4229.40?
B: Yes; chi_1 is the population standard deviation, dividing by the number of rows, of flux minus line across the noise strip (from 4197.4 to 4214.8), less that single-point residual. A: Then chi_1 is 1.0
